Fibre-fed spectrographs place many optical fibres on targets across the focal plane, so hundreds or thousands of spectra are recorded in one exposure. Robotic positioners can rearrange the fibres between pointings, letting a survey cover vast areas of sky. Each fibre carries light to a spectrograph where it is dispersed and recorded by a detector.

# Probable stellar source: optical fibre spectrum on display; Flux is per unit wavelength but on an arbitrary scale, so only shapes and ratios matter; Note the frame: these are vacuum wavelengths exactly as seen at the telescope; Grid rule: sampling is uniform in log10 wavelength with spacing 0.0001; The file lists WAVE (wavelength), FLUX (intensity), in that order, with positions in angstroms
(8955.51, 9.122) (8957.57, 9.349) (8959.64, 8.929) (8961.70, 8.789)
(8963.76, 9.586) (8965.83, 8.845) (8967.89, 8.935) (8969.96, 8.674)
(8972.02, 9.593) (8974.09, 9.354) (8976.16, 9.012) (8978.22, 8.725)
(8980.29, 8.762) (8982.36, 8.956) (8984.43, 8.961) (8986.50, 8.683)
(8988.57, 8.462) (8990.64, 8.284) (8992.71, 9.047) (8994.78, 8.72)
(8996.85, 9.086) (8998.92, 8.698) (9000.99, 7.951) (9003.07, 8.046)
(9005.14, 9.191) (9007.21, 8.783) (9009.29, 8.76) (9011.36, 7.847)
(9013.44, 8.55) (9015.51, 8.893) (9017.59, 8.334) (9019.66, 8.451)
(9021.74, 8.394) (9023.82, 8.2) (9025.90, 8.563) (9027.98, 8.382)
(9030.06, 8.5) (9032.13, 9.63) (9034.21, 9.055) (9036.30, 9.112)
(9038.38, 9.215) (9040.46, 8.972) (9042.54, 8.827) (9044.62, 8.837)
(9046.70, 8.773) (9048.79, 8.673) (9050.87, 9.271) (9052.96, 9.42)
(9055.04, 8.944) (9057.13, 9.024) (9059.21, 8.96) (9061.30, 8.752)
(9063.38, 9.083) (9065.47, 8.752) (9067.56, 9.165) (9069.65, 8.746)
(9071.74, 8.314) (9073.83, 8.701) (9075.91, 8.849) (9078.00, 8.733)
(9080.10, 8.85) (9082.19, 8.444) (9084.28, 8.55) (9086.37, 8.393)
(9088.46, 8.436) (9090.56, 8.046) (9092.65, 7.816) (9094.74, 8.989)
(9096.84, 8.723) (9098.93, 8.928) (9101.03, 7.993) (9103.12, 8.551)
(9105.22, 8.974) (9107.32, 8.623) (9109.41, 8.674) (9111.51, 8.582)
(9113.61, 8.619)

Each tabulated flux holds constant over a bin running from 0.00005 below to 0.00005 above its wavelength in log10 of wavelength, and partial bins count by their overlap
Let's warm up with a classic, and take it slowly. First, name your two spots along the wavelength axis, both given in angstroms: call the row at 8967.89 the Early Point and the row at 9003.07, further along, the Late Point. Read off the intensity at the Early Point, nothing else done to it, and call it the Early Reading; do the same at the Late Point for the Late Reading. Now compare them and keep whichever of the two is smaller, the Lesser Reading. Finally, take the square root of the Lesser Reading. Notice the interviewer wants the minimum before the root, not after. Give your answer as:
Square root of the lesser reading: 2.84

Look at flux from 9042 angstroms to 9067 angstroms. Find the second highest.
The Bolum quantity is 9.271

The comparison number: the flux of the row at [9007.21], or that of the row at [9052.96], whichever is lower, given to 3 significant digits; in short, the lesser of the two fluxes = 8.78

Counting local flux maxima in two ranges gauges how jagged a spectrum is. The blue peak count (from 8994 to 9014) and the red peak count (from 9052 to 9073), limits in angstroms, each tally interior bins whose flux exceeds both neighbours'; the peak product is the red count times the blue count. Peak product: 6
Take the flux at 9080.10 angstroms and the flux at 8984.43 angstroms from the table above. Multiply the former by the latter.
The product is 79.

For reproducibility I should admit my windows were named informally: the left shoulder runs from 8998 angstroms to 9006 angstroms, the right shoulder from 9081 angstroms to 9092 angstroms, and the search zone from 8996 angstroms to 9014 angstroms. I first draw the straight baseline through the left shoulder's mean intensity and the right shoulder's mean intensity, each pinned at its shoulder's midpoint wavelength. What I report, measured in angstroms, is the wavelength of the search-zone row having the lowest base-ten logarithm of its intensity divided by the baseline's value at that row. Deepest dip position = 9011.36 angstroms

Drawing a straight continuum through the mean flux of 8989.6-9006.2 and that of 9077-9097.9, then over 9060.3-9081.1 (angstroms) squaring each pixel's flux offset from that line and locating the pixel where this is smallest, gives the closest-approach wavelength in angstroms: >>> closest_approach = 9073.83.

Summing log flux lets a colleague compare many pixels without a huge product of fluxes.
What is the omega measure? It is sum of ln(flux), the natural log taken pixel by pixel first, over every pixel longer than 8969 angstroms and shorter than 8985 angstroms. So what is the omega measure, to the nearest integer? 18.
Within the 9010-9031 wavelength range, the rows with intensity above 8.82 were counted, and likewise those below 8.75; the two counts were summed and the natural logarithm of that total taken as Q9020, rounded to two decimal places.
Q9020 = 2.30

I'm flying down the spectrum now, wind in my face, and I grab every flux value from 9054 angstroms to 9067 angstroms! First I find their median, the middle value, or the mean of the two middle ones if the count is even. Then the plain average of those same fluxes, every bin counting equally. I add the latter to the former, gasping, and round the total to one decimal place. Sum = 17.9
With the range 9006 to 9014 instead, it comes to 17.1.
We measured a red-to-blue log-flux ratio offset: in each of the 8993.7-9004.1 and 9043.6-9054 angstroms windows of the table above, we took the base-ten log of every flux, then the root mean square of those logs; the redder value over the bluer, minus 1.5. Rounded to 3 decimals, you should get -0.473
